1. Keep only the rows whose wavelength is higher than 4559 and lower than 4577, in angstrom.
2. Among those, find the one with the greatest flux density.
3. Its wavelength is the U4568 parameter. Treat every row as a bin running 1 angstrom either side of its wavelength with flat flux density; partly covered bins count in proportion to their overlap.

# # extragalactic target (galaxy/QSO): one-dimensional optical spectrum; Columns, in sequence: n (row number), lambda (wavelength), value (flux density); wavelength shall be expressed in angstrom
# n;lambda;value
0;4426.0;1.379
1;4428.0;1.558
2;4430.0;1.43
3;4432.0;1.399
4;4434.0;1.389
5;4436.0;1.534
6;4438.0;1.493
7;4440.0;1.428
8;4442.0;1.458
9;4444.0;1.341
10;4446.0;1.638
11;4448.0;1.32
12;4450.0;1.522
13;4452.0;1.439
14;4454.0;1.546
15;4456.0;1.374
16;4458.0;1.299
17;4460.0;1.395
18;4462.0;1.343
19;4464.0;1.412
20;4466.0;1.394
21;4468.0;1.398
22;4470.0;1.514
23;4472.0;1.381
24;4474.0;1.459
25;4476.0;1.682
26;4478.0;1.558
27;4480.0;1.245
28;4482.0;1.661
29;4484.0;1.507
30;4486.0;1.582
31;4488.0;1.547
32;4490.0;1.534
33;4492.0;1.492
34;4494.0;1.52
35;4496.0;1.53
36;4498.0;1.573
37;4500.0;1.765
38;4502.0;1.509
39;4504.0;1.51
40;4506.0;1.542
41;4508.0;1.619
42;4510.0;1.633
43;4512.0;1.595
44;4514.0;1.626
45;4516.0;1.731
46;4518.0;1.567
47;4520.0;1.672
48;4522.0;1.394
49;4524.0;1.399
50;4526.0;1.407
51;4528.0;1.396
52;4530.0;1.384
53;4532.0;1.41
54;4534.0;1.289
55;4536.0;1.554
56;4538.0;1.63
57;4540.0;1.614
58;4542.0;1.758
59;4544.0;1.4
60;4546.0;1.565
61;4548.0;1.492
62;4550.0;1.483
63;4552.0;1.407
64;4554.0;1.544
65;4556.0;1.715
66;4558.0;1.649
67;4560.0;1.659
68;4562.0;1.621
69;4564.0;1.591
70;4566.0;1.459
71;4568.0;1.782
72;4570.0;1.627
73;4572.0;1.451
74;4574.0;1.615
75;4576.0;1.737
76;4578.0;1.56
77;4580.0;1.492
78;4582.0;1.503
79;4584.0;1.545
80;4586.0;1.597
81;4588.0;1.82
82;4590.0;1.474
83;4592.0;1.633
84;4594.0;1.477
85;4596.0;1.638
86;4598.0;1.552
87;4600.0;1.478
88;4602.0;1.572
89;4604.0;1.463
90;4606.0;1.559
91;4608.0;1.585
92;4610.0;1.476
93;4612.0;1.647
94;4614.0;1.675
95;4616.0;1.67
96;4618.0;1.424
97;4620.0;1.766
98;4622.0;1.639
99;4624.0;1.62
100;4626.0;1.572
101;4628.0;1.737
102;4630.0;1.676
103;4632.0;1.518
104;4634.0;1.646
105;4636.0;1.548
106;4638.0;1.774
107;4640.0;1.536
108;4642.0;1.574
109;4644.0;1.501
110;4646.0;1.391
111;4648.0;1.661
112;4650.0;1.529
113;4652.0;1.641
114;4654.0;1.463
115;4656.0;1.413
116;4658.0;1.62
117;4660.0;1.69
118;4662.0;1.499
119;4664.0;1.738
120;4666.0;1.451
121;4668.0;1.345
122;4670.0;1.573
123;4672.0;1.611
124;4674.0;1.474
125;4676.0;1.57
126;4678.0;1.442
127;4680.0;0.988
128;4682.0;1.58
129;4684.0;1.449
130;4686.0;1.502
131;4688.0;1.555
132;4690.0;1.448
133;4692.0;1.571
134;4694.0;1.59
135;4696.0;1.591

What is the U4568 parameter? 4568.0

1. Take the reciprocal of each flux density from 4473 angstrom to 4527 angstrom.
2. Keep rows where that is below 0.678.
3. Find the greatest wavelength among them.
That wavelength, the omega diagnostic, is 4520.0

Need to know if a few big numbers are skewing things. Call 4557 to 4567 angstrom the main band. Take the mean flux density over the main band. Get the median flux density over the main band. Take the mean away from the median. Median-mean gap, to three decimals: 0.025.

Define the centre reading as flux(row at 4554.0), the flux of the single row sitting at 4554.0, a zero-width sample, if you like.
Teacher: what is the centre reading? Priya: 1.544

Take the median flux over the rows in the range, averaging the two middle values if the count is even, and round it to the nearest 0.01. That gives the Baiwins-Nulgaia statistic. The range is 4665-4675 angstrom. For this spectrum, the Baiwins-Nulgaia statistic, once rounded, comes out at 1.47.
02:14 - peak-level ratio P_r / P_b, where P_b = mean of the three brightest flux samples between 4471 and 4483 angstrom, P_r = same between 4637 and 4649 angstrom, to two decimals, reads 1.02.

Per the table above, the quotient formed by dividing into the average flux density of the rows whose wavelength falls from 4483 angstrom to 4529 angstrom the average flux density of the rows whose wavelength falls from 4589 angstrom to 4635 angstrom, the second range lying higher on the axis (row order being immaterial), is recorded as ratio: 0.98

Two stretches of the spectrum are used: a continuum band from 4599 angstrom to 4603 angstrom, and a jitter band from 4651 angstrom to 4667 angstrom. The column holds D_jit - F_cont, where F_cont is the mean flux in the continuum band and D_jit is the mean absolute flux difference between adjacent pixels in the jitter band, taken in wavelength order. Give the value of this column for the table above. -1.35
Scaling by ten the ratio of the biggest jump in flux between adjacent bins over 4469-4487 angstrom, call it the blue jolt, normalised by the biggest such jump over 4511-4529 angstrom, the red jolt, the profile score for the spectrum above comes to 15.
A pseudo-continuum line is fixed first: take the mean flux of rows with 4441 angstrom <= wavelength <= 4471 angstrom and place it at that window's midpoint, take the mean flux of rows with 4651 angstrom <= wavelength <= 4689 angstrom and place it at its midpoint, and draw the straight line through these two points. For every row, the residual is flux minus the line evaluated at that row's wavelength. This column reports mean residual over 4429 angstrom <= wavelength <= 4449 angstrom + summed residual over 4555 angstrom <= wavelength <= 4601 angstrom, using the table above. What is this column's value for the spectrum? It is 2.9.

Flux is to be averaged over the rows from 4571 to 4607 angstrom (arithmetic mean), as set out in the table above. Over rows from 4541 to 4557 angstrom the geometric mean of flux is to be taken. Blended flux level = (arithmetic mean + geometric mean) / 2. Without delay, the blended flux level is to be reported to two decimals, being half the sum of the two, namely 1.55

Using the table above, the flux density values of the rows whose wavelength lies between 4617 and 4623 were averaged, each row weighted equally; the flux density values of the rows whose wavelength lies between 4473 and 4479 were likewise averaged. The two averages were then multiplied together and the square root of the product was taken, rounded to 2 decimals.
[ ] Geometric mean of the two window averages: 1.59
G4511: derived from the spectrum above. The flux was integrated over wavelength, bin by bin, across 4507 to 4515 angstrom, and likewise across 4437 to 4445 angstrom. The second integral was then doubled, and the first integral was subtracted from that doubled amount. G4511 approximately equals 9.9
